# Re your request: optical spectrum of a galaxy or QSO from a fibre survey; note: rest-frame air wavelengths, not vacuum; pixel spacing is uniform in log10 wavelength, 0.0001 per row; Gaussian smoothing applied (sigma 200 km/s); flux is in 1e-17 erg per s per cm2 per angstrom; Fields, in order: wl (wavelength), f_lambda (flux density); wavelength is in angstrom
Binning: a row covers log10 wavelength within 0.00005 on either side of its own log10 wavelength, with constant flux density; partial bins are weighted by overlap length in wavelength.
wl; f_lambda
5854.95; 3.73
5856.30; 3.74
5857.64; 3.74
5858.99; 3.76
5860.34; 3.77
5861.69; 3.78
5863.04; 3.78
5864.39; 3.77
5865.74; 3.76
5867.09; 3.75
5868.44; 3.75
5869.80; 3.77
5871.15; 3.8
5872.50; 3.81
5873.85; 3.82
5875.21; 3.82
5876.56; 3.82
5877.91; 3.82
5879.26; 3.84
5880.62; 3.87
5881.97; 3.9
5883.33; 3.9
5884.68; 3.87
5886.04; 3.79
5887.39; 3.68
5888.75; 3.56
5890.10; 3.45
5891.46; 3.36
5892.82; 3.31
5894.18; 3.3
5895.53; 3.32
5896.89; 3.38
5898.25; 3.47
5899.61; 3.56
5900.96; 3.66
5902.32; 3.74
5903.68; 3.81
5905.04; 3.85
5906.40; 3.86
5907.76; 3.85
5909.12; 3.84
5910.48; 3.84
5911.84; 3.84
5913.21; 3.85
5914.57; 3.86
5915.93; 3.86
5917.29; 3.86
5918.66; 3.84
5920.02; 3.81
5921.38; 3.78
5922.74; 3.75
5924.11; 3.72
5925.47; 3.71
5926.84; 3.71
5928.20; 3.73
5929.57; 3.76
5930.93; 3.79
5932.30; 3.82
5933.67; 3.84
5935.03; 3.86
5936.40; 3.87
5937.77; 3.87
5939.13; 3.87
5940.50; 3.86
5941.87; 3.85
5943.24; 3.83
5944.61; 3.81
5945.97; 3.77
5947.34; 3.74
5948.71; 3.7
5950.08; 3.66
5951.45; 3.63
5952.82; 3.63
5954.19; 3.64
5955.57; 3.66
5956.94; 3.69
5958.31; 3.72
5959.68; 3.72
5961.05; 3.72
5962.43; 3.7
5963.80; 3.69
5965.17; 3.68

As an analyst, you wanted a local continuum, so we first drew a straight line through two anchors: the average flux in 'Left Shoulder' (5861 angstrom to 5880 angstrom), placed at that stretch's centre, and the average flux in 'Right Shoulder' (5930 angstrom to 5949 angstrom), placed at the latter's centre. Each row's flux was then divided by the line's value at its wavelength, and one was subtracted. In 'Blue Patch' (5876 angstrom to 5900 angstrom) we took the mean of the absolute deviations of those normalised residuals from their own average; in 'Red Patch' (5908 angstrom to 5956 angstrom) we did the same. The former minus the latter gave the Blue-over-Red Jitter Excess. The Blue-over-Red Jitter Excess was 0.038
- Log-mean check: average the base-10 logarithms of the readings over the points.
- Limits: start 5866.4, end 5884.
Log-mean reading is 0.582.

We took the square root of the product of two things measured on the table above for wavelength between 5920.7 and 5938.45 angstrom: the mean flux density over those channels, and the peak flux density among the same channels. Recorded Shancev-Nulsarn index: 3.83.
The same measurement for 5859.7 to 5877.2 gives 3.80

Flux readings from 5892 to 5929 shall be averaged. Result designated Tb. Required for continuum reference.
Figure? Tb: 3.71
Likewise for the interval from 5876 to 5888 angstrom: 3.83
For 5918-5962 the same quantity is 3.76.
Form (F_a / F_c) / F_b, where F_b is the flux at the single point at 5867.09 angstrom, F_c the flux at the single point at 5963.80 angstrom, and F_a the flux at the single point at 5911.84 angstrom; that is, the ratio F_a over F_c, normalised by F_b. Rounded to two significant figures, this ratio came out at 0.28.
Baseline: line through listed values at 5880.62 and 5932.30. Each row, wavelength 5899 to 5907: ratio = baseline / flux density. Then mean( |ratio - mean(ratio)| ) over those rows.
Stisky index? 0.026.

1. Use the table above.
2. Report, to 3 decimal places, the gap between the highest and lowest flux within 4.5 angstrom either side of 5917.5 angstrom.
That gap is 0.080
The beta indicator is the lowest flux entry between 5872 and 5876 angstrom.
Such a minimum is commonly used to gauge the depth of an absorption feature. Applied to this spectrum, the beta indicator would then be 3.81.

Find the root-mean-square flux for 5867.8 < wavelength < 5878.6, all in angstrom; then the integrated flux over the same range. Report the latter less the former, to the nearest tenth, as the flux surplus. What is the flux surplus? 37.3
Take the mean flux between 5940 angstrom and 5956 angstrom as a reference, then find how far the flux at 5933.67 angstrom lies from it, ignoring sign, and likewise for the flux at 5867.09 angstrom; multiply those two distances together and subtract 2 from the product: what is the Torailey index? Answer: -1.998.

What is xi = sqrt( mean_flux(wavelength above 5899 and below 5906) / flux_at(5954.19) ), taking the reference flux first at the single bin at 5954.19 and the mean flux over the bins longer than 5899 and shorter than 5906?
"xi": 1.01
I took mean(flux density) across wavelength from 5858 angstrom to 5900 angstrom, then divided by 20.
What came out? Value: 0.184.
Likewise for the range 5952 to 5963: 0.184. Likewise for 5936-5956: 0.188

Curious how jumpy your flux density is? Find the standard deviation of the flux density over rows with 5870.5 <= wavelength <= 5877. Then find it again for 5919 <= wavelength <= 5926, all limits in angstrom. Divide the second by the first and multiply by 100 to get 465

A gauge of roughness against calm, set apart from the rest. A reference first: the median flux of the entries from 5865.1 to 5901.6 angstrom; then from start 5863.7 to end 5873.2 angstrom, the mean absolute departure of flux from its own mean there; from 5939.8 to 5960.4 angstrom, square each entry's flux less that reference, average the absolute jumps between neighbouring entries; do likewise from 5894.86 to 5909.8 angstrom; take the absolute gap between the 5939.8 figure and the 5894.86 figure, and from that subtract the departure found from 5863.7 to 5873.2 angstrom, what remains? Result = 0.00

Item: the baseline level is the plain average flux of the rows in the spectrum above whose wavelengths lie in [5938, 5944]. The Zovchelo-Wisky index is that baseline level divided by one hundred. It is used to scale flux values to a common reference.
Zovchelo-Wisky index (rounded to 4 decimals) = 0.0385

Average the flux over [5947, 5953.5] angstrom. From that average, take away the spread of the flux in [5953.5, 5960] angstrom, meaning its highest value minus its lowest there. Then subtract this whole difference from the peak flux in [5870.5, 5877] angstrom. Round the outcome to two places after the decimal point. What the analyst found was 0.23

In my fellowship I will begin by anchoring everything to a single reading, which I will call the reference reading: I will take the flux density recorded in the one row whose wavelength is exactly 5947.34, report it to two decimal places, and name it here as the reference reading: 3.74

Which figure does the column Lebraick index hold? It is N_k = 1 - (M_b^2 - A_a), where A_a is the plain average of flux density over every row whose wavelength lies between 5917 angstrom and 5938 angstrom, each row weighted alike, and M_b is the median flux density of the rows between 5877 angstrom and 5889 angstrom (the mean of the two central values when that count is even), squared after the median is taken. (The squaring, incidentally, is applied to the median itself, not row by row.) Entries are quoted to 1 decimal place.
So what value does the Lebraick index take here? -10.0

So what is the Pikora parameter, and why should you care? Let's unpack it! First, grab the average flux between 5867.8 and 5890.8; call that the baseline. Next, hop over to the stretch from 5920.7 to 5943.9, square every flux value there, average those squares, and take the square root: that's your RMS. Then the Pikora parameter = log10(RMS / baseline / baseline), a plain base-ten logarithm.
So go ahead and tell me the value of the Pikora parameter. -0.575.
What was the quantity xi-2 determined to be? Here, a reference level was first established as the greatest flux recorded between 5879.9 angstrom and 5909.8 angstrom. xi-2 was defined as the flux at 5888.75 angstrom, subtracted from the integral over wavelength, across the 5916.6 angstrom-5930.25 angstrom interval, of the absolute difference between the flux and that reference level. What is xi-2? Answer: -1.7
